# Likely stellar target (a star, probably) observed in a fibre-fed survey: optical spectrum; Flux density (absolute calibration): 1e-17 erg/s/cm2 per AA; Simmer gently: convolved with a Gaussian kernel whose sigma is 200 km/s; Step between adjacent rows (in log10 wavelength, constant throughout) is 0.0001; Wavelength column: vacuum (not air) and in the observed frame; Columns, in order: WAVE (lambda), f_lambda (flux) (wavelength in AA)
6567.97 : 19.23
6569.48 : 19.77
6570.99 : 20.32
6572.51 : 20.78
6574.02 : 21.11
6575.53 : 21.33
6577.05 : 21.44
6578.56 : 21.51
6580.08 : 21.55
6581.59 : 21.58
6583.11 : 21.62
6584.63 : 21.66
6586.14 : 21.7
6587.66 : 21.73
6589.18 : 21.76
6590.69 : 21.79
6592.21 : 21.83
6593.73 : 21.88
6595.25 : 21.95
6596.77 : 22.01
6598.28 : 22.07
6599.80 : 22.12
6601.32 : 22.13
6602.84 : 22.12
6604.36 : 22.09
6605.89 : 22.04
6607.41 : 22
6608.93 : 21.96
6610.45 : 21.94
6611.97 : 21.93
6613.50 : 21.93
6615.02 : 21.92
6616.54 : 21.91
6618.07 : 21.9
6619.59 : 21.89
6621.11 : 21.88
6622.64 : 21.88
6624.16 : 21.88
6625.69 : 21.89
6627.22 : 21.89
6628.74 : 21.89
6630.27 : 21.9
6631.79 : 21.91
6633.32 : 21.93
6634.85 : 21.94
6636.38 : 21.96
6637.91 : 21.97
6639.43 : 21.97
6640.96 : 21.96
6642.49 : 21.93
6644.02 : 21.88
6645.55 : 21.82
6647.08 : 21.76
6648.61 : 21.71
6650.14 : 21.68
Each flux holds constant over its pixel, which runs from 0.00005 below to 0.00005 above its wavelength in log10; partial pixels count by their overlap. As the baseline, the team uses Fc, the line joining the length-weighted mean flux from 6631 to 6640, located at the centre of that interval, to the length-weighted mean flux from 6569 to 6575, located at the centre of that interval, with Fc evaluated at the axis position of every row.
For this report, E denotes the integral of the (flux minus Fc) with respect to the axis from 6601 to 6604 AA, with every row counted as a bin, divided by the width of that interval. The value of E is 0.9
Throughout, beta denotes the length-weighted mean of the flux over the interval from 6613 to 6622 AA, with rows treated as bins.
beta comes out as 21.91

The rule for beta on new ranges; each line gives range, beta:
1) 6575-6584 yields 21.49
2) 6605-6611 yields 21.97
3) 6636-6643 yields 21.98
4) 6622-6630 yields 21.88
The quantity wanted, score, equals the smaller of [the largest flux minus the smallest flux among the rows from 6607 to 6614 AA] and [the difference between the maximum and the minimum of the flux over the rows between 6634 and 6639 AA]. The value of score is 0.03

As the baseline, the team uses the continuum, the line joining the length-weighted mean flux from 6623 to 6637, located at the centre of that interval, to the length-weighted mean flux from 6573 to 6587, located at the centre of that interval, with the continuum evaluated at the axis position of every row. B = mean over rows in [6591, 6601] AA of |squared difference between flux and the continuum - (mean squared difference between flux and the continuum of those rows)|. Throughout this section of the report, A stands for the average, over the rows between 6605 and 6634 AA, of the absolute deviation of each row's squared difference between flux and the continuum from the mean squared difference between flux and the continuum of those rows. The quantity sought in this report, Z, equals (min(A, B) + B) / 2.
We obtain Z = 0.036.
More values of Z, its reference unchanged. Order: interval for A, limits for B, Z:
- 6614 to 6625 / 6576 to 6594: 0.013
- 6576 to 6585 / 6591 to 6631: 0.034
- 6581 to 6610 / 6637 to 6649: 0.037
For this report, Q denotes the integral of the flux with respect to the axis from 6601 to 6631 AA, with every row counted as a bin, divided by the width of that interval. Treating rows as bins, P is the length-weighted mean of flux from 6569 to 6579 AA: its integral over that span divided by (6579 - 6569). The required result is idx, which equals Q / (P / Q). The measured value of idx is 23.02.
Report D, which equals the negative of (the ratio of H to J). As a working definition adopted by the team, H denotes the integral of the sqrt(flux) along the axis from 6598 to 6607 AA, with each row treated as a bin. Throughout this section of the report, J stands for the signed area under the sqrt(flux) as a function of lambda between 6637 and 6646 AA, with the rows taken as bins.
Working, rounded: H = 42.3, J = 42.2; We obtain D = -1.00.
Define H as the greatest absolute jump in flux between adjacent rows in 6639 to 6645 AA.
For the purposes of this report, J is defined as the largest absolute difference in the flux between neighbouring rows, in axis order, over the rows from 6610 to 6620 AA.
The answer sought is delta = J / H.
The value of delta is 0.20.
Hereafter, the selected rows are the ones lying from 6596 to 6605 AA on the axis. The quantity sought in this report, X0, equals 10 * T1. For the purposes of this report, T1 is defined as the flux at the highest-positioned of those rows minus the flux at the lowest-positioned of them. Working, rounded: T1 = 0.08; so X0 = 0.8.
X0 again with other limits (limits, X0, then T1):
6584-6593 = 1.7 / 0.17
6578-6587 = 1.9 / 0.19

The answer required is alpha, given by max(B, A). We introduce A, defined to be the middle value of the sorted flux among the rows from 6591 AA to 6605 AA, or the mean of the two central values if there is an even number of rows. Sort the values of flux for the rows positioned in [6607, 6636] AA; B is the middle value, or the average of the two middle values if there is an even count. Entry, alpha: 22.1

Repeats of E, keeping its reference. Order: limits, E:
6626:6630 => 0.1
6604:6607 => 0.7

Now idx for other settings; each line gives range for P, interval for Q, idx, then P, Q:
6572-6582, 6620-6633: 22.46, 21.3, 21.9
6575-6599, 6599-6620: 22.26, 21.7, 22.0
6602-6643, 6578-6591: 21.37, 21.9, 21.7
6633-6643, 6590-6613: 22.01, 22.0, 22.0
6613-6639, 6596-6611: 22.19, 21.9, 22.1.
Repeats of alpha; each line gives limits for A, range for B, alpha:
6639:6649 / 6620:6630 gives 21.9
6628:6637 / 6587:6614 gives 22.0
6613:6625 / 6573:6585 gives 21.9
